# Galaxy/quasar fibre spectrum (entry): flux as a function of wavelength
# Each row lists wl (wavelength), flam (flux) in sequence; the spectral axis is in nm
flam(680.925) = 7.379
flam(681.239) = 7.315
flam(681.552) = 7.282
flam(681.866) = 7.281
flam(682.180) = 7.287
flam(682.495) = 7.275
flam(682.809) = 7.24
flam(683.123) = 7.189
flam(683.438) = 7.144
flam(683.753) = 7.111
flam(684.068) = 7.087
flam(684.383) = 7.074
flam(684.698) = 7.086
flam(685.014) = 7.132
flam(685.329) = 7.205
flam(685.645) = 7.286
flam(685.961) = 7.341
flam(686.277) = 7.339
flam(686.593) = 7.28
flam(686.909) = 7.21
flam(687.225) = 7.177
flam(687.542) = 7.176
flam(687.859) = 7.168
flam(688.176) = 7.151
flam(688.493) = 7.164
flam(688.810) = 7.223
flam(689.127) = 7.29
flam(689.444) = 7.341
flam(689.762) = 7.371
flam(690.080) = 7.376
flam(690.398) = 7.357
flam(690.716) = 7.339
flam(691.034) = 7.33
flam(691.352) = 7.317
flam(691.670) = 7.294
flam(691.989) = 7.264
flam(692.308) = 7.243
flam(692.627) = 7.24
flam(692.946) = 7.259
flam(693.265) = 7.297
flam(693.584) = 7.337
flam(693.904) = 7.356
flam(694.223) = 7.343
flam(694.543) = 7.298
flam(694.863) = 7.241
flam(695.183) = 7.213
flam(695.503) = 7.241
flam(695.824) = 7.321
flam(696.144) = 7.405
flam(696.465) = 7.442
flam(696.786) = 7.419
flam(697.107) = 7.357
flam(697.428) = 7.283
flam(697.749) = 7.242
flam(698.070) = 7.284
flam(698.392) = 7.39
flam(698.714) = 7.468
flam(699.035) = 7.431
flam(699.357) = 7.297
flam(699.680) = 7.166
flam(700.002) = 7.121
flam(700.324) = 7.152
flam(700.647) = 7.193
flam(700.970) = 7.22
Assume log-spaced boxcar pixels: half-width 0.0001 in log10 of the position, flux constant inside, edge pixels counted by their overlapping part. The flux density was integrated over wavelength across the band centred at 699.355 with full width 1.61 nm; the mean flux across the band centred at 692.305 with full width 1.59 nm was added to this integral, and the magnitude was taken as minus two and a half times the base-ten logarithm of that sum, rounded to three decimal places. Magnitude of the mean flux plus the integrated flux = -3.197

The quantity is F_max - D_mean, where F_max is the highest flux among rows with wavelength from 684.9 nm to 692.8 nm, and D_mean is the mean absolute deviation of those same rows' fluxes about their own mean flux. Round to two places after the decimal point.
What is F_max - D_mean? 7.31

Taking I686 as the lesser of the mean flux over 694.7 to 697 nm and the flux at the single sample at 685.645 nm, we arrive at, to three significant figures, 7.29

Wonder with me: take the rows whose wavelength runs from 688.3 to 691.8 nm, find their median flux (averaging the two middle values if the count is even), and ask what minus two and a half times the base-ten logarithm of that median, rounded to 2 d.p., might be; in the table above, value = -2.16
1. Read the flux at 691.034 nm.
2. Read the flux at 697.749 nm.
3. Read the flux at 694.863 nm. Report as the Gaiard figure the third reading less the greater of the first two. -0.089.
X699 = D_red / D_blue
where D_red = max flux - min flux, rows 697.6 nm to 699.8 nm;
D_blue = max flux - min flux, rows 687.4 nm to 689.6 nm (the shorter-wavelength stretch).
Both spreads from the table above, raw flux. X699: 1.6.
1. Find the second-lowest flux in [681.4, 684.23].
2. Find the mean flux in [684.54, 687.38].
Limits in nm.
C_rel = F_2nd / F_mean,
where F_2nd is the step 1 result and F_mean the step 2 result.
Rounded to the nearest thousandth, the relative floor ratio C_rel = 0.984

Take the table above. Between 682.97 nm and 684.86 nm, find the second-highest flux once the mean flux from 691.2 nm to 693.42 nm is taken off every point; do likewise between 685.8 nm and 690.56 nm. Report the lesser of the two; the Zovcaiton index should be -0.13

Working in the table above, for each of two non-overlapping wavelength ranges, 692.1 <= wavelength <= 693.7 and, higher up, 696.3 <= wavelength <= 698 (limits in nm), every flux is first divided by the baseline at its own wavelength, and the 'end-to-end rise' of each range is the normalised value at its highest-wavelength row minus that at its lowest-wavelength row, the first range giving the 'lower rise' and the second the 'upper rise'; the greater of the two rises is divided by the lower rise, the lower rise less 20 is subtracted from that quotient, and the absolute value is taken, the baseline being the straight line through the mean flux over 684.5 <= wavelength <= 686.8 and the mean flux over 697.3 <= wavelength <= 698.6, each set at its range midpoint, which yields 21.0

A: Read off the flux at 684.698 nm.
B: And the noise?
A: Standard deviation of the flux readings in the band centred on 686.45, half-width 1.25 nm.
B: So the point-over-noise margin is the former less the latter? 7.02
